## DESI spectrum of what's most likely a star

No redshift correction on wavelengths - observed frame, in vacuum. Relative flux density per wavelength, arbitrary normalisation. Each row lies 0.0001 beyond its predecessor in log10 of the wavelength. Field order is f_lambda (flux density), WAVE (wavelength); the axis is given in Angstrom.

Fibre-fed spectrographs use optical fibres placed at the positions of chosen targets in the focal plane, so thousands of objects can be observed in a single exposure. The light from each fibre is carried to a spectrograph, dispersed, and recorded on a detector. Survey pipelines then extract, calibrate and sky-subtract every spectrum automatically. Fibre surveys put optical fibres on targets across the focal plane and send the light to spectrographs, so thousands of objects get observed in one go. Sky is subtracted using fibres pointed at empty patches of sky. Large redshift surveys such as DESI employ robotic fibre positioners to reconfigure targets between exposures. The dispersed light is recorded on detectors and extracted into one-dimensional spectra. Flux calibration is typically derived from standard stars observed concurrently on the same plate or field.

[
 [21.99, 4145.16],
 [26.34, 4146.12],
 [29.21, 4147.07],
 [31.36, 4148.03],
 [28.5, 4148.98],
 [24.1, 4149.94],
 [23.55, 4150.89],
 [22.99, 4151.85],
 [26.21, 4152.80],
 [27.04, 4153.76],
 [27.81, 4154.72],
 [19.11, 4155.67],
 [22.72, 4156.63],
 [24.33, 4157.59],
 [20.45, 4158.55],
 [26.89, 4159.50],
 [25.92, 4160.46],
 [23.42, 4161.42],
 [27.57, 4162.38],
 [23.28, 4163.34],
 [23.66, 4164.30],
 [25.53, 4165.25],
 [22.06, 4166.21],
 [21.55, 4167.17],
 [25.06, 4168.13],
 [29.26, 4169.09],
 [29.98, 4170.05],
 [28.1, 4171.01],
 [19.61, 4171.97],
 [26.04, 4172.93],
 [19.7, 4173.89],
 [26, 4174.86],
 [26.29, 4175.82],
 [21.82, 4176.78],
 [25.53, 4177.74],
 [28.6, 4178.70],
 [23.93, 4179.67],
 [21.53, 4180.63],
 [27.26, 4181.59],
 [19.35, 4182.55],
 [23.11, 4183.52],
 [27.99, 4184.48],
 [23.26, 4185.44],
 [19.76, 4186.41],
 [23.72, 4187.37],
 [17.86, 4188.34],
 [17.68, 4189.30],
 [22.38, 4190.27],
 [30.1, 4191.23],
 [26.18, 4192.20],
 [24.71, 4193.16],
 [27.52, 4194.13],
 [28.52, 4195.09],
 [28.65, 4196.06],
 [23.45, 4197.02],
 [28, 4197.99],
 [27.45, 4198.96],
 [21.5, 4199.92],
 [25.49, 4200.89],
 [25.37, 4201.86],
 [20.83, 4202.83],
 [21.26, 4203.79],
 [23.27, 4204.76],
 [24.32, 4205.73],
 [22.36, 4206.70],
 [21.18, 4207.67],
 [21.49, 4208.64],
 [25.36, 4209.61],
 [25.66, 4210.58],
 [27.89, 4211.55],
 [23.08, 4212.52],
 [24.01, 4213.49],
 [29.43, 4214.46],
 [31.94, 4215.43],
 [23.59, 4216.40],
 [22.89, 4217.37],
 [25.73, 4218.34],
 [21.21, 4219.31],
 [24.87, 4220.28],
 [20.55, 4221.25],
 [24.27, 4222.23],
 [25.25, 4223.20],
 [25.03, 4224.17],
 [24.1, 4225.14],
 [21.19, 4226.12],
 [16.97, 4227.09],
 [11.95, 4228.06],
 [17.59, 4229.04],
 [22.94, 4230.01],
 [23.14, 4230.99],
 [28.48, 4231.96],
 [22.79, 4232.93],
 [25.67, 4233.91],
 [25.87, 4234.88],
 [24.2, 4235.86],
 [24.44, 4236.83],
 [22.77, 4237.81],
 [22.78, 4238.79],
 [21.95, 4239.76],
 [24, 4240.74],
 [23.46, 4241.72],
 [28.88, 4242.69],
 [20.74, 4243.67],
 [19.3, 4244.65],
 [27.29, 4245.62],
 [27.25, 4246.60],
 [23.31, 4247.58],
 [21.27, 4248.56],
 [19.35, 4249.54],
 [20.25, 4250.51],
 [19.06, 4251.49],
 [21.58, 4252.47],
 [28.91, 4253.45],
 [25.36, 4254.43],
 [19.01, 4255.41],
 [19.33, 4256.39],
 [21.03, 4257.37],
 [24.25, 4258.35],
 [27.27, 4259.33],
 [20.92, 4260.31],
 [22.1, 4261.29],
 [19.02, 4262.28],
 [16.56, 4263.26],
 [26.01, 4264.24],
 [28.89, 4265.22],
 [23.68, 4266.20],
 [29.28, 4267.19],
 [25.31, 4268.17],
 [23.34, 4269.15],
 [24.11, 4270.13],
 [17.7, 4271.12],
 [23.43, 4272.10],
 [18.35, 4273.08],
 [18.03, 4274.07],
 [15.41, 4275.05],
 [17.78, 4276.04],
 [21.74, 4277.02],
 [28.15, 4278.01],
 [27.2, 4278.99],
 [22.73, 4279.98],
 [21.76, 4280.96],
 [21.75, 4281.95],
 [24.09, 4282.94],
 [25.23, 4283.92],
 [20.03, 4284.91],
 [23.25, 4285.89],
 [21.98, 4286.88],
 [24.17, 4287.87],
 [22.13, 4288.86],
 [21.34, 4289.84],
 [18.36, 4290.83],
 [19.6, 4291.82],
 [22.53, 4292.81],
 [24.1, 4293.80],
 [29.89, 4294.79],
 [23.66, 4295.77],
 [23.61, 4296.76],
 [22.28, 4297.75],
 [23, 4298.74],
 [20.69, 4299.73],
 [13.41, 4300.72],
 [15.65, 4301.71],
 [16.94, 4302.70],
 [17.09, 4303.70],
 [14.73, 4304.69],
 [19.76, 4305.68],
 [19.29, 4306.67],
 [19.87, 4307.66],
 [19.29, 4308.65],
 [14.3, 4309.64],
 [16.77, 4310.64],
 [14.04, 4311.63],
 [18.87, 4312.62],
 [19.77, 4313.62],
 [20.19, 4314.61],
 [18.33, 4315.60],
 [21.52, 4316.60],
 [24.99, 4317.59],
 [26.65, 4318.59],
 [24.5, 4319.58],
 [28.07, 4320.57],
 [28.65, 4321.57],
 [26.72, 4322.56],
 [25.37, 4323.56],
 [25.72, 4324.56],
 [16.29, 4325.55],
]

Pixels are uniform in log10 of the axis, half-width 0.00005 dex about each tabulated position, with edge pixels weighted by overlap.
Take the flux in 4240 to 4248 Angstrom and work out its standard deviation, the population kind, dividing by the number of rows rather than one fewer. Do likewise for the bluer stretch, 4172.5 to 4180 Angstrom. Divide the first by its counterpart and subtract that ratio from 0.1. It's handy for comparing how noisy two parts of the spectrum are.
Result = -1.1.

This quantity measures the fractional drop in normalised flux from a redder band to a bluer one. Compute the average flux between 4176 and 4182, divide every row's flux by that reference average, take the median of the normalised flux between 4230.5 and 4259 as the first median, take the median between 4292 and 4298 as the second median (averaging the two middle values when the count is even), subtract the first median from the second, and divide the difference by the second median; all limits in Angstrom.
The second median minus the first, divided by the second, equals 0.021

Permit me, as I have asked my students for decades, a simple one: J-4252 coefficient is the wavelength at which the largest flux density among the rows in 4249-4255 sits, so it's 4253.45 Angstrom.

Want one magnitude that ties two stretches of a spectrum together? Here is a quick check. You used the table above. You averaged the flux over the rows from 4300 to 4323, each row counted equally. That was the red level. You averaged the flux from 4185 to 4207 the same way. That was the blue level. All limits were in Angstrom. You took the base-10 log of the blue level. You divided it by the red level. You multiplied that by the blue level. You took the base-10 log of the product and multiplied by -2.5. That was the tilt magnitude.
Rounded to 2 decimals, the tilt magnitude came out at -0.55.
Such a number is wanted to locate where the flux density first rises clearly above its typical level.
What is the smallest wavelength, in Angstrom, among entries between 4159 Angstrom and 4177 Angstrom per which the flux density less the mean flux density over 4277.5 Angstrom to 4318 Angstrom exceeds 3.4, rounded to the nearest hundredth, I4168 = 4159.50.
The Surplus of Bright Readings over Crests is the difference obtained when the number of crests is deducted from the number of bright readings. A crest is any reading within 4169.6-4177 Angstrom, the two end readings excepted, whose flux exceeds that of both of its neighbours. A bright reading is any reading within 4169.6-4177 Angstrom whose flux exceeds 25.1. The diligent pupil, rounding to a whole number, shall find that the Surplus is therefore 3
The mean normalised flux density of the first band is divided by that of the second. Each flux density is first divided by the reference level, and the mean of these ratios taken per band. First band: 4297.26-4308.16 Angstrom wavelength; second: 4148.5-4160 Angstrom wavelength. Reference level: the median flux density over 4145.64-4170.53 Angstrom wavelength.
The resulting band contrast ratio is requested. 0.75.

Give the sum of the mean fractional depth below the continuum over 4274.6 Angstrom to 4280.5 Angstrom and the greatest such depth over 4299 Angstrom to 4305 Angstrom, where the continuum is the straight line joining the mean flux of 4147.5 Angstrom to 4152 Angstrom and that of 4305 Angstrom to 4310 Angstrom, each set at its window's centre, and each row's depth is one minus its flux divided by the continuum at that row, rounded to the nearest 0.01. 0.18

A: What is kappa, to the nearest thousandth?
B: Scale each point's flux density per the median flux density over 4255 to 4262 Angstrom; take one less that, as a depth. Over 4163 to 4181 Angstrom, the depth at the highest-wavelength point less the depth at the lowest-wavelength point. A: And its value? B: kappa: 0.083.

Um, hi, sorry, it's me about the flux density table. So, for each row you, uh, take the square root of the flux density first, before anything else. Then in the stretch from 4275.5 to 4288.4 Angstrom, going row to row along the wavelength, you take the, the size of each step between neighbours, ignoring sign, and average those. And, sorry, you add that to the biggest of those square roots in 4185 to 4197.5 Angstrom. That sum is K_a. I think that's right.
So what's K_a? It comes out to 5.77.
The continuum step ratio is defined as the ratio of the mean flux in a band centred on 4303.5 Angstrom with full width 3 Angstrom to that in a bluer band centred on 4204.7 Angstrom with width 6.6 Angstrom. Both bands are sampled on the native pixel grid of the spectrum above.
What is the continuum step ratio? 0.72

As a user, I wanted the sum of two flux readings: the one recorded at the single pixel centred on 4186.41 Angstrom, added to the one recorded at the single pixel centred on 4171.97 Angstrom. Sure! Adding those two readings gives 39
